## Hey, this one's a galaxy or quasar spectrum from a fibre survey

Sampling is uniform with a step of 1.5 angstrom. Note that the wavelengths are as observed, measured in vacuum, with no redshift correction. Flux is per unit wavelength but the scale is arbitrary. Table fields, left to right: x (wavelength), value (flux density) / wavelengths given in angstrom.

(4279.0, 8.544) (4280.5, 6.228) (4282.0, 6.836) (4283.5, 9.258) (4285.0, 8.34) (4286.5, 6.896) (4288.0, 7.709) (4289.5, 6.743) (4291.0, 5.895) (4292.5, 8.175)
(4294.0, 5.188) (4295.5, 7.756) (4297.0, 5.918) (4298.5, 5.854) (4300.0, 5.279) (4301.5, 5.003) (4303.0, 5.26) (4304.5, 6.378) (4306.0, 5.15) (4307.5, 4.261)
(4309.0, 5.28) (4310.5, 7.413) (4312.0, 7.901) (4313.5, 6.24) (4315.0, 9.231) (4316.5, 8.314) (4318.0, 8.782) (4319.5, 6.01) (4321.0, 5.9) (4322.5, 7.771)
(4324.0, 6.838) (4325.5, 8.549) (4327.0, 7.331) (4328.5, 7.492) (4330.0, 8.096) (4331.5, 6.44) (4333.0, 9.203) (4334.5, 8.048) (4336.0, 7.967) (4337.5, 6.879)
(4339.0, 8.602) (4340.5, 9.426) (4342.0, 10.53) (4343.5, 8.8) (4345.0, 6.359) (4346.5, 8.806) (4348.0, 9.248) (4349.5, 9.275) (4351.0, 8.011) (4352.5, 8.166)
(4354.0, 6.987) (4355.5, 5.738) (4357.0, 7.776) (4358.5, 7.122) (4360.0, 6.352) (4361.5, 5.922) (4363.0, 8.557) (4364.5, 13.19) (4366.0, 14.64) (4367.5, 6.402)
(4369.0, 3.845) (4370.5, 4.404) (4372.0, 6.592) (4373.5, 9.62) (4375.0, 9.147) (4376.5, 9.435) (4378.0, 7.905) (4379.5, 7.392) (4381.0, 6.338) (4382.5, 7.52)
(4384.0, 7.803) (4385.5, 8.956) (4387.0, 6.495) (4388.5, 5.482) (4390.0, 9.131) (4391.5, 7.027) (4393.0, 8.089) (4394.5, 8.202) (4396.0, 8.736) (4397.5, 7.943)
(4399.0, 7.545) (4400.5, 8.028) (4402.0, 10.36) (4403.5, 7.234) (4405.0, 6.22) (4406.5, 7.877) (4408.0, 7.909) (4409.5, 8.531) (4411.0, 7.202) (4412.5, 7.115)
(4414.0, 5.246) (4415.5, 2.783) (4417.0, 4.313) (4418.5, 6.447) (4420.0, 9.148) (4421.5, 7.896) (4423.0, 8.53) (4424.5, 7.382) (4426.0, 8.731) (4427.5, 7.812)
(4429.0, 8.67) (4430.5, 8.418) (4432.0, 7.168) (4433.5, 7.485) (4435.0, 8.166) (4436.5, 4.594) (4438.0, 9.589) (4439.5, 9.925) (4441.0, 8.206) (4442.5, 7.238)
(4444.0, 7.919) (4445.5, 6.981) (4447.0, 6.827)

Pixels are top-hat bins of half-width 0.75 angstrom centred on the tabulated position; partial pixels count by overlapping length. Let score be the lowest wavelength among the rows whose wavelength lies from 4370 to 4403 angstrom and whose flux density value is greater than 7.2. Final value 4373.5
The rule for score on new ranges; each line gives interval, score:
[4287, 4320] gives 4288.0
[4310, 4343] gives 4310.5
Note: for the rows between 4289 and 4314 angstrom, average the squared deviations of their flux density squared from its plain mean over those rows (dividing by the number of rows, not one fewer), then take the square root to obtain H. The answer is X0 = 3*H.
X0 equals 43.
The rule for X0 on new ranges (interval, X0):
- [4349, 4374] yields 153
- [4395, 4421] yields 71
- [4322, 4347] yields 54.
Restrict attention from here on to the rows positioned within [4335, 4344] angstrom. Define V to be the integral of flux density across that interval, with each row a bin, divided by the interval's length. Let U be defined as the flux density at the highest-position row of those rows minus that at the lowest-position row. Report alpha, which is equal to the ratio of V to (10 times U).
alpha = 1.0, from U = 0.8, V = 8.7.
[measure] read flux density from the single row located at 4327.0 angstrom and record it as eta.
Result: 7.331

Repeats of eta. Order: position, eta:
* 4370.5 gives 4.404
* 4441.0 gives 8.206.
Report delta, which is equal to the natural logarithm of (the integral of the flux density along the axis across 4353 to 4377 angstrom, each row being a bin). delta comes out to 5.24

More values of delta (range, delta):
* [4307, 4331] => 5.16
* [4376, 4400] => 5.22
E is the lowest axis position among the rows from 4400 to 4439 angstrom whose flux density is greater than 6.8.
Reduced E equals 4400.5 angstrom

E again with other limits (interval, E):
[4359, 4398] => 4363.0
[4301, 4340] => 4310.5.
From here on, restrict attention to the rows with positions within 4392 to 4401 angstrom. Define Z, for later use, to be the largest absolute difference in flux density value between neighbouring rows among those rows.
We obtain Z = 0.8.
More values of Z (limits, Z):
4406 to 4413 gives 1.3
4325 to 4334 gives 2.8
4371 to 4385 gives 3.0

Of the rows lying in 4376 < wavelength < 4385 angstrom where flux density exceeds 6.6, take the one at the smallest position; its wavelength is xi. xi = 4376.5 angstrom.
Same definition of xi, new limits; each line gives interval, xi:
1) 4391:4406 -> 4391.5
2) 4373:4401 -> 4373.5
